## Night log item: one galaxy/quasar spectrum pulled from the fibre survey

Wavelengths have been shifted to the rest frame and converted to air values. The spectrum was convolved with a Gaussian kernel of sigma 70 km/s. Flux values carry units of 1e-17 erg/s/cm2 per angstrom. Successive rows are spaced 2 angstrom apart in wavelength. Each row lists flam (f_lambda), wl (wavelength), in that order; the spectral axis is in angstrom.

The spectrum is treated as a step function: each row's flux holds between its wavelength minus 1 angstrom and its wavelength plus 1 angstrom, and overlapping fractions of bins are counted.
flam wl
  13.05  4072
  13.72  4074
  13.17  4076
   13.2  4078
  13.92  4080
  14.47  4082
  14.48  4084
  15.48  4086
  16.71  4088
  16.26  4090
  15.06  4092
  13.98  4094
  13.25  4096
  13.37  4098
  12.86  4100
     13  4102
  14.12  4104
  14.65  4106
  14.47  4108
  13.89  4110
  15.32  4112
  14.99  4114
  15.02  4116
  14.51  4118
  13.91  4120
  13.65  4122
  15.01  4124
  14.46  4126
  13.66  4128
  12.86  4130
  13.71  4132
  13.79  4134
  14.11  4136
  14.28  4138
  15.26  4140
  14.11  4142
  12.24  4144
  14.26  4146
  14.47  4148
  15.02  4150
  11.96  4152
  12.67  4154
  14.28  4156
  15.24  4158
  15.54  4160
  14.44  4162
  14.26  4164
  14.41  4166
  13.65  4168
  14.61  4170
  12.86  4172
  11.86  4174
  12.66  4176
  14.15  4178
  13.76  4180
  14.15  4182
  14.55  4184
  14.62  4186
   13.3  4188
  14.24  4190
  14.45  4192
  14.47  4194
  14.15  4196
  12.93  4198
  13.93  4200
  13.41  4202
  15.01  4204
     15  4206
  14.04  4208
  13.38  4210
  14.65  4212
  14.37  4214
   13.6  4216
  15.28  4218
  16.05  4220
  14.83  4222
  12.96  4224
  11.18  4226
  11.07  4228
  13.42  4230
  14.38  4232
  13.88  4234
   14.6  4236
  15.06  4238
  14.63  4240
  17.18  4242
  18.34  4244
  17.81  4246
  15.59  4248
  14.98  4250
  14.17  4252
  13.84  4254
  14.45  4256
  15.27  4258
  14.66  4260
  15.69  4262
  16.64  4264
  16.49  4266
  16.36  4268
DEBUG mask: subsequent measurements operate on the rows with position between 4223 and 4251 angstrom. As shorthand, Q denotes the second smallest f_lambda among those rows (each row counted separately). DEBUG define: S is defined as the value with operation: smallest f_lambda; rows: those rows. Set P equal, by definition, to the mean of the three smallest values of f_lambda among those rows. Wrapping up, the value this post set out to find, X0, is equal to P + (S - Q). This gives 11.6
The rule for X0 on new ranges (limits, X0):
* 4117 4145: 12.3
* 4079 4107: 12.9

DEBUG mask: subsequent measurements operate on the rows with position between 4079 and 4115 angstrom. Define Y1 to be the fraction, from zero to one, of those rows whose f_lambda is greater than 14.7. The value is 0.33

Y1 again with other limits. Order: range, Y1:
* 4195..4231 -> 0.28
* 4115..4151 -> 0.22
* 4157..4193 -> 0.11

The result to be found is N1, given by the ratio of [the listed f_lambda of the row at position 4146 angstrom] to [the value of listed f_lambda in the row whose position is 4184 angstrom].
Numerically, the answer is 0.98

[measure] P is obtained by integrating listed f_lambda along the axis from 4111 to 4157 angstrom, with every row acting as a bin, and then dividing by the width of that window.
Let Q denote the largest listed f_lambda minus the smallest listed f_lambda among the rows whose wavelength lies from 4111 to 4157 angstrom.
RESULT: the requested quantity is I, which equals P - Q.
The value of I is 10.71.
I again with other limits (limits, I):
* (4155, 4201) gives 10.34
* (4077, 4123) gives 10.52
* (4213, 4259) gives 7.38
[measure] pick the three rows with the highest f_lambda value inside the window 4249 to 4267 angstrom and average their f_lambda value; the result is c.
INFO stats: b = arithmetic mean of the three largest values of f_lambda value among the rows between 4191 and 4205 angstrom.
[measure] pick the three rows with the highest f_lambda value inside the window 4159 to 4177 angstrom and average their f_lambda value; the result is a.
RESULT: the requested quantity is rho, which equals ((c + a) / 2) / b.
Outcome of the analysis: 1.06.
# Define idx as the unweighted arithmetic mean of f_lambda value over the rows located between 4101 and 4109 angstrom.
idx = 14.1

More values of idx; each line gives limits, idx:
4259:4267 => 15.9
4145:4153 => 13.9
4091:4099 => 13.9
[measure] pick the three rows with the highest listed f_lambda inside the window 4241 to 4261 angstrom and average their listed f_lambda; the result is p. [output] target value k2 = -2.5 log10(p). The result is -3.12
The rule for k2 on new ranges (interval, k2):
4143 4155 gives -2.91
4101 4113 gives -2.93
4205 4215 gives -2.92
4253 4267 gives -3.03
